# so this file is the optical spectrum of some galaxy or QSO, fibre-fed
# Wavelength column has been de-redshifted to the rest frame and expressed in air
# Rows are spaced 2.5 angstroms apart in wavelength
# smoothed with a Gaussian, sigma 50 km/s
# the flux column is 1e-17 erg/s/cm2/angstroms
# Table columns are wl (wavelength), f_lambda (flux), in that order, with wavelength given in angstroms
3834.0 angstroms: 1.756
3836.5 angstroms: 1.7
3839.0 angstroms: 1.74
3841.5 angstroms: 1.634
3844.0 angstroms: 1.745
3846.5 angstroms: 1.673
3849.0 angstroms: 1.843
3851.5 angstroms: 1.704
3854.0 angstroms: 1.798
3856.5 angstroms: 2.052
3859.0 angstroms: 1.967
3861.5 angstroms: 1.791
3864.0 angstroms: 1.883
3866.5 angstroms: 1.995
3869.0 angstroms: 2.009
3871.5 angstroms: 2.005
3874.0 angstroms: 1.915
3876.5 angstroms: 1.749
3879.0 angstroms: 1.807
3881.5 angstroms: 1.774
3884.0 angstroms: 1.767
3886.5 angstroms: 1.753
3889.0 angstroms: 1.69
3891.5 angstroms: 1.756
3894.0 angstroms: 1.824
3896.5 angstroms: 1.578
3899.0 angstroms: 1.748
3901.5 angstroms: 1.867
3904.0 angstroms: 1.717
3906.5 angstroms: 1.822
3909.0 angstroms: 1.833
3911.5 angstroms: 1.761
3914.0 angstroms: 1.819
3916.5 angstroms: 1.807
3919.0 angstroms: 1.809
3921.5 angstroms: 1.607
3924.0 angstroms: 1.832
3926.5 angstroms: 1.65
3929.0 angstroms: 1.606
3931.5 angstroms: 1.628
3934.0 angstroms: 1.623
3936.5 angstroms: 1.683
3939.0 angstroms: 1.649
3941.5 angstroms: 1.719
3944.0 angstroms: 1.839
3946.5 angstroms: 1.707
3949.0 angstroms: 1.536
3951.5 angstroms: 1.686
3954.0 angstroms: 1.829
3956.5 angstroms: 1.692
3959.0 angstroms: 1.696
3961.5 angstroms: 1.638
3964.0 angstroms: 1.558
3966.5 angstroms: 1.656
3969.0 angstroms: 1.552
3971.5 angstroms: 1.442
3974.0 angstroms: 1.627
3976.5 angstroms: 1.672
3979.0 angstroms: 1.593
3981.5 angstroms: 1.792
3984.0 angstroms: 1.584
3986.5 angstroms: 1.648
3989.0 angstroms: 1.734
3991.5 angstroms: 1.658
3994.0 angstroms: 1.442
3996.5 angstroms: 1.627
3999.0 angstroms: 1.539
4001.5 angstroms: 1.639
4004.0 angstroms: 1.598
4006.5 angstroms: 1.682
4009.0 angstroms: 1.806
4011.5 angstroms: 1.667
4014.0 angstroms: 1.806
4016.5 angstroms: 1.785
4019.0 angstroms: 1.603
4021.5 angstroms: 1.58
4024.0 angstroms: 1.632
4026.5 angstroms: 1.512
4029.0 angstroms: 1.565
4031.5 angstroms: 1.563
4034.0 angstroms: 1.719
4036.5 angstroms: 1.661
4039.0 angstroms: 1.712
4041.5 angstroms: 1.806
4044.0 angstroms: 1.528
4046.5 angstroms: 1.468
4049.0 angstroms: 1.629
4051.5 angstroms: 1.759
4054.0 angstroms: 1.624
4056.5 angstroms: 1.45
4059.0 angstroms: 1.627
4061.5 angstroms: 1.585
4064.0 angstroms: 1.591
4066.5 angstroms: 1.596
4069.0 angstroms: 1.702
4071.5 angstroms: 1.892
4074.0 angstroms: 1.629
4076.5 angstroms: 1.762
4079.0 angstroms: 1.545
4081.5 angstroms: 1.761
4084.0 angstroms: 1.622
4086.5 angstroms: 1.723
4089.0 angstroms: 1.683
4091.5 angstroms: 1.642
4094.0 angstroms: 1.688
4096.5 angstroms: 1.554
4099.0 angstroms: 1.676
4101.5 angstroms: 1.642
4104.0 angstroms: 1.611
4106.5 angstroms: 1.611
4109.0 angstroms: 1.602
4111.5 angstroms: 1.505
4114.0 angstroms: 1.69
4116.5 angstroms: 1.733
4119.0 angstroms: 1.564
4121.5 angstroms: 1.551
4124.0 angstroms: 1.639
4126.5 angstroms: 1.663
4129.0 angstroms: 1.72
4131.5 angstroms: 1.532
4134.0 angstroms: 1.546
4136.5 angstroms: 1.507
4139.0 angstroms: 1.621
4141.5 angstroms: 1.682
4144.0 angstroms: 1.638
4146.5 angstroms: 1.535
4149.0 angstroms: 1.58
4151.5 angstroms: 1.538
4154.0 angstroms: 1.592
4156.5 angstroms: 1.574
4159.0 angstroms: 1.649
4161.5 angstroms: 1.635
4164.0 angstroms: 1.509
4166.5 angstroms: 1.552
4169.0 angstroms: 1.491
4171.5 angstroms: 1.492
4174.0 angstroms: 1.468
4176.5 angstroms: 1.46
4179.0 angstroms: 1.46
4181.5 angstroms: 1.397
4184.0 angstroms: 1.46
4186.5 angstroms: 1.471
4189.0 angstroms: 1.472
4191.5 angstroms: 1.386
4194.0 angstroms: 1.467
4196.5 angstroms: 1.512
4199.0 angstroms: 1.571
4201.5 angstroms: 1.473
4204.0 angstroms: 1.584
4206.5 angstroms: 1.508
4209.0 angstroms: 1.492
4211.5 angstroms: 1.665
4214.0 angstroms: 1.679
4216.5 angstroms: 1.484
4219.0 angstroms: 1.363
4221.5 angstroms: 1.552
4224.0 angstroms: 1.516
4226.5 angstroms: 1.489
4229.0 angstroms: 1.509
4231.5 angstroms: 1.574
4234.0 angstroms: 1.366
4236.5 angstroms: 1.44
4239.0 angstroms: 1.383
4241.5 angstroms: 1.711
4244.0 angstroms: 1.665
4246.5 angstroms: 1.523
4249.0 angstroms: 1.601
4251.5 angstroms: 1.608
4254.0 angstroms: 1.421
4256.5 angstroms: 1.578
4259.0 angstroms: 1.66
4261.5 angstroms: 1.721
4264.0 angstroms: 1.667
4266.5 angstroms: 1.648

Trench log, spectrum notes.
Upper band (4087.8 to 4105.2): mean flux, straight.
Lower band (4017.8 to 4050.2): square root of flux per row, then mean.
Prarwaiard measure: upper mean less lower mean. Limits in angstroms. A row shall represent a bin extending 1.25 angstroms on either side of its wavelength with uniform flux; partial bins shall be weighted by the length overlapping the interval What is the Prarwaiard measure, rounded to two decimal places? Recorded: 0.37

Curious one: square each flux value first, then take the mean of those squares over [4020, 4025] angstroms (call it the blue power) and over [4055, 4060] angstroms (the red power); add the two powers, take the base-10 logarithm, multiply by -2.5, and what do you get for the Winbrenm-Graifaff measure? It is -1.7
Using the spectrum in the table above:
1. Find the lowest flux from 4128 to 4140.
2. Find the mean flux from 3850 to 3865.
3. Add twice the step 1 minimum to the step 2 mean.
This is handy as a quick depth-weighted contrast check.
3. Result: 4.88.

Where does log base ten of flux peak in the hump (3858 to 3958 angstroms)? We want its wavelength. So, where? 3869.0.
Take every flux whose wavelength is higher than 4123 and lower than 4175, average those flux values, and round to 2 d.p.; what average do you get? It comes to 1.58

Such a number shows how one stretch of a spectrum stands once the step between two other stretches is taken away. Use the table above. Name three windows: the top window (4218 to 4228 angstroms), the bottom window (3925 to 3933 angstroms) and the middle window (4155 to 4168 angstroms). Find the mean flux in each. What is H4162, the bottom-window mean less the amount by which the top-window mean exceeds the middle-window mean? 1.73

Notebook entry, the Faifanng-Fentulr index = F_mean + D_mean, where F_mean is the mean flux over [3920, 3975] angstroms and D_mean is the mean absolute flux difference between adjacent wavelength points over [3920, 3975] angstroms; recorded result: 1.76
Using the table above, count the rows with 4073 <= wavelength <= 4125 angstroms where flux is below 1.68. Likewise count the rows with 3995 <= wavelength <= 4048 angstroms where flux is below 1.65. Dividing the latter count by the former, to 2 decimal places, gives 0.86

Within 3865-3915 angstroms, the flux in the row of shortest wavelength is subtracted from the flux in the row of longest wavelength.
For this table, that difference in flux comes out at -0.18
